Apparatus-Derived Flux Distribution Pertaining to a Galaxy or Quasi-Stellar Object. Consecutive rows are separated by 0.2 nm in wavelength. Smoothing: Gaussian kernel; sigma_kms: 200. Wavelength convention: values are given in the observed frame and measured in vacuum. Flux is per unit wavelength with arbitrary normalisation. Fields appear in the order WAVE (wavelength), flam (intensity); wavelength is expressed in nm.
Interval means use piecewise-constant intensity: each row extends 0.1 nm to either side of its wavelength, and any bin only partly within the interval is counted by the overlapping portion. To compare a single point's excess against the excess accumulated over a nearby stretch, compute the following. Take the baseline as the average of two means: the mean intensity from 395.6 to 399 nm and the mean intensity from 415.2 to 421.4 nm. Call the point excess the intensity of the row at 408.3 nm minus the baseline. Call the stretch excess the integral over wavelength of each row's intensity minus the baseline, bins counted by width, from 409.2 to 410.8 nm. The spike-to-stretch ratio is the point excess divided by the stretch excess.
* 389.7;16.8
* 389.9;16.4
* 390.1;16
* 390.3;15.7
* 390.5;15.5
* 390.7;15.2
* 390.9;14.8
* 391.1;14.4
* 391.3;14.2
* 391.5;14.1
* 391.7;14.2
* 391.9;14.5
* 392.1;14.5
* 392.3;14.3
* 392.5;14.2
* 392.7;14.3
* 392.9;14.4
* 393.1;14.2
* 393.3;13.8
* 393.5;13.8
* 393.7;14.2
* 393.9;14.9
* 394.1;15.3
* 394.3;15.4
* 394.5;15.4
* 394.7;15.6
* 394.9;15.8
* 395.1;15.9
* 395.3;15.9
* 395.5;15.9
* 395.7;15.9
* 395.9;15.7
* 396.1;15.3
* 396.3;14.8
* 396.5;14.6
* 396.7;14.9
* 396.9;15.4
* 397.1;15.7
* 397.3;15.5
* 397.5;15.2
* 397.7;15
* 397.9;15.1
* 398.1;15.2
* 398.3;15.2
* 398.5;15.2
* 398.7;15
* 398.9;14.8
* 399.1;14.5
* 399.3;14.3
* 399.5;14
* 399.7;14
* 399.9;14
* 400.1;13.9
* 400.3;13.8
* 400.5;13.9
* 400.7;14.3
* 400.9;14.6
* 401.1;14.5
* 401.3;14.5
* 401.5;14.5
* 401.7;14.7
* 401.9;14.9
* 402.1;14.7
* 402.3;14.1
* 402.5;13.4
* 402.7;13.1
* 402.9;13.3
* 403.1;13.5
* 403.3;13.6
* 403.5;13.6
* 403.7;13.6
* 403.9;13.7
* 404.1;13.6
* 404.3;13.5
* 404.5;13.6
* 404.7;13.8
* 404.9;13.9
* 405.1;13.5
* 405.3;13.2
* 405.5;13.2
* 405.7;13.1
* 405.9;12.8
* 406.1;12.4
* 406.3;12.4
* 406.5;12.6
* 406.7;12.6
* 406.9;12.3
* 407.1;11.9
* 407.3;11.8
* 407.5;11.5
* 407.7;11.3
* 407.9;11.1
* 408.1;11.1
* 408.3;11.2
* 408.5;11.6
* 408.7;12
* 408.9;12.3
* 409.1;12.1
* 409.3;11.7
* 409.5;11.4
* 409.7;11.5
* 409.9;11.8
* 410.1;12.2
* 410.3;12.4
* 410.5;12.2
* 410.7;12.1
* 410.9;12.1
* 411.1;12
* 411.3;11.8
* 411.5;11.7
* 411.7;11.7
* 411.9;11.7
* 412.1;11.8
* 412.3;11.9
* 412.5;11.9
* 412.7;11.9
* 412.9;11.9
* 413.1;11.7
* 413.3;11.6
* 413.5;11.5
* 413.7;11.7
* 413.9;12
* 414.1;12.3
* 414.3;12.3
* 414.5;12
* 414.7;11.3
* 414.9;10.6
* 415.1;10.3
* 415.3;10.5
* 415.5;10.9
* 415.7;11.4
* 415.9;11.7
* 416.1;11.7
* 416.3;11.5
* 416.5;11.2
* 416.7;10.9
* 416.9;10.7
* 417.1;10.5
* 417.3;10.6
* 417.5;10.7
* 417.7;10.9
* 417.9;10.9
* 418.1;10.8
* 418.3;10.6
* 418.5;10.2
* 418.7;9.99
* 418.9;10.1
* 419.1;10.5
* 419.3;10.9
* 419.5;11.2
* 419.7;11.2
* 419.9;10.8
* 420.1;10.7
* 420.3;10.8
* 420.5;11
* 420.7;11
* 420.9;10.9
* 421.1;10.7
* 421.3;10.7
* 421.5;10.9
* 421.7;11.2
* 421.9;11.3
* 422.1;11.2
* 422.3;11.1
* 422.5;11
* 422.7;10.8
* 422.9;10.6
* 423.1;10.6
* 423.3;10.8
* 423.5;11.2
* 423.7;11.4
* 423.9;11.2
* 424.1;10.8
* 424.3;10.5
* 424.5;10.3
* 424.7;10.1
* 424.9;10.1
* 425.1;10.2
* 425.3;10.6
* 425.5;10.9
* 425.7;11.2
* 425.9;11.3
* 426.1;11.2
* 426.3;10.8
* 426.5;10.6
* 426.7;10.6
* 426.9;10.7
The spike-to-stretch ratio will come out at 1.0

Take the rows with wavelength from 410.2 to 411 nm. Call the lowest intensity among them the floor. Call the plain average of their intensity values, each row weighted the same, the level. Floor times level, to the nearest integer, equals 148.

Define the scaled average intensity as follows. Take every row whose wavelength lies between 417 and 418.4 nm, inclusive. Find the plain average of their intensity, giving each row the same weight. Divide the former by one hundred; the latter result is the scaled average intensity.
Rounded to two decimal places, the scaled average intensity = 0.11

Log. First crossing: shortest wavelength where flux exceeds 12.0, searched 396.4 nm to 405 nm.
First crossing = 396.5 nm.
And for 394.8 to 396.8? 394.9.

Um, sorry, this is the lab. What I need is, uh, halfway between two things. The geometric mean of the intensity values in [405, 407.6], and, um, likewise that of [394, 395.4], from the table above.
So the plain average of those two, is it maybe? 14.08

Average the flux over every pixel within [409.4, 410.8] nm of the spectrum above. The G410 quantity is 11.9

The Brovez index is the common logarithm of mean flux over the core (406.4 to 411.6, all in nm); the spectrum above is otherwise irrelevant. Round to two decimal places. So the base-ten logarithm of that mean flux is 1.07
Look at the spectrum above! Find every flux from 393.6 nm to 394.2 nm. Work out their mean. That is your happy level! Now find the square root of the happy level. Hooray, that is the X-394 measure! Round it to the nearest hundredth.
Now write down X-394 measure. 3.85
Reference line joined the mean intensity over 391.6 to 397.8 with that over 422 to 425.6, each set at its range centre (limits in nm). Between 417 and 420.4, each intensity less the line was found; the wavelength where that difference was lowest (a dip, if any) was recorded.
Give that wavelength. 418.7 nm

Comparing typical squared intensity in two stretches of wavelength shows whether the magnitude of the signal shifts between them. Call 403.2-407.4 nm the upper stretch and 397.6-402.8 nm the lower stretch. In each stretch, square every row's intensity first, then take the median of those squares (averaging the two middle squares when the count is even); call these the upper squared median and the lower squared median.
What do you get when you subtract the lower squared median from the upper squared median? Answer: -36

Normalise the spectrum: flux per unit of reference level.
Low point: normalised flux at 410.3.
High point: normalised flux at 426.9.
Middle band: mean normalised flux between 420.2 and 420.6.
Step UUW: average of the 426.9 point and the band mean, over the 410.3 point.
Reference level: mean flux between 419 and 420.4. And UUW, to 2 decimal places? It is 0.87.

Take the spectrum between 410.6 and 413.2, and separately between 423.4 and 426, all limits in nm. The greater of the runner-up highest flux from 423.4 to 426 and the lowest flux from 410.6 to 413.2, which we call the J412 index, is 11.7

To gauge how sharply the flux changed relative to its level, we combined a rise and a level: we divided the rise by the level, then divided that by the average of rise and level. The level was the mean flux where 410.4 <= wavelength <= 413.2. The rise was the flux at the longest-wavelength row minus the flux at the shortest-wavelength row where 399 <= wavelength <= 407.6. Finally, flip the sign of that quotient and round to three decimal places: 0.057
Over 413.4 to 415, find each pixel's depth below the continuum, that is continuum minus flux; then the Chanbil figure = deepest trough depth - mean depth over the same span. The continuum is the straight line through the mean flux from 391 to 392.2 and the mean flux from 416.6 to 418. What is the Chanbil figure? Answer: 1.0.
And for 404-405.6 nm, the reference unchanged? 0.3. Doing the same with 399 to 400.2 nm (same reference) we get 0.1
